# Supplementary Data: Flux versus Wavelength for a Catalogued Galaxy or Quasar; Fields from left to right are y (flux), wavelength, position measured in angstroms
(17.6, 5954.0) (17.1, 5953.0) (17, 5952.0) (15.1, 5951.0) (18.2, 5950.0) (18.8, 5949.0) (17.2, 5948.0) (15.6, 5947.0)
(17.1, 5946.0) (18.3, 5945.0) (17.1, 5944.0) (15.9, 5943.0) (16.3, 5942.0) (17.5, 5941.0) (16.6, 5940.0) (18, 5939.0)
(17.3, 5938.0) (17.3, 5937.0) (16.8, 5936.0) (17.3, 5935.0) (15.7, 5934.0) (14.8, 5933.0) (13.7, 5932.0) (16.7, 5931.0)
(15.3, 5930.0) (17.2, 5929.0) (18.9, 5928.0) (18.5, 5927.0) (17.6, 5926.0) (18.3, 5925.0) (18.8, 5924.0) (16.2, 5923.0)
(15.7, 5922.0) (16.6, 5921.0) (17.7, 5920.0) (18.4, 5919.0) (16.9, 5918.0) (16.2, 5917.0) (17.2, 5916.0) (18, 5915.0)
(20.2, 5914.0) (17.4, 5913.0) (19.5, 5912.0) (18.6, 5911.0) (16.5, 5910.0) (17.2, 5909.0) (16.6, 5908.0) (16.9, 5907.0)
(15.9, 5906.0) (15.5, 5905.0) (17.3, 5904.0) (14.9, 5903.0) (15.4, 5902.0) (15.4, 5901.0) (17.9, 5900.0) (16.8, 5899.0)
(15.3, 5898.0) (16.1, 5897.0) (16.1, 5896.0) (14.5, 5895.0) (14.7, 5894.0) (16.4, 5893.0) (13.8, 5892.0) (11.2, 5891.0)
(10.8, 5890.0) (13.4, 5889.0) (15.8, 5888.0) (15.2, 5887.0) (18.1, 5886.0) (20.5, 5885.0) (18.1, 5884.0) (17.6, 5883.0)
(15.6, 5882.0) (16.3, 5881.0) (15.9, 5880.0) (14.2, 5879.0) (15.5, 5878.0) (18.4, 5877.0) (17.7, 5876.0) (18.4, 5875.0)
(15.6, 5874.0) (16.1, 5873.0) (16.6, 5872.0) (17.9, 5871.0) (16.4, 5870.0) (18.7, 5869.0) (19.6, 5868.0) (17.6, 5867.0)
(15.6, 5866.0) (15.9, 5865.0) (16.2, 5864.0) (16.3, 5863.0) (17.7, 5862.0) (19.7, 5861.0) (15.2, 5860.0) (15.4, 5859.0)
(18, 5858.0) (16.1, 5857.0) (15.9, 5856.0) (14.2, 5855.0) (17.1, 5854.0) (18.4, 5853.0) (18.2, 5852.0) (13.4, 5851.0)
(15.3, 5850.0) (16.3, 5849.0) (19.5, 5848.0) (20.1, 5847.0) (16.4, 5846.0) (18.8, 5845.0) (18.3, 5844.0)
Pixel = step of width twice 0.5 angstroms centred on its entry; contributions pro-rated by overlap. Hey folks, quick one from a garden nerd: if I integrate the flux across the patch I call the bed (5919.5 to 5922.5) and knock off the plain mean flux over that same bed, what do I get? 33.3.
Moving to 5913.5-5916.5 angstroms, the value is 36.9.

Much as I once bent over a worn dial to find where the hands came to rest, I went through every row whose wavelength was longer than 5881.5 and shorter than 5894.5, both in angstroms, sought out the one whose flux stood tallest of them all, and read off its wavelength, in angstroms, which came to 5885.0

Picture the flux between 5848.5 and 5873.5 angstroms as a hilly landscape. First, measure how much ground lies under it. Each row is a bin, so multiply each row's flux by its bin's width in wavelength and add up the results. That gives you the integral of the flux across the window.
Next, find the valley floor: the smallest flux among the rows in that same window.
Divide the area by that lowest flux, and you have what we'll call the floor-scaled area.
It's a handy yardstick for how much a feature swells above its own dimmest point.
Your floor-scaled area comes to 31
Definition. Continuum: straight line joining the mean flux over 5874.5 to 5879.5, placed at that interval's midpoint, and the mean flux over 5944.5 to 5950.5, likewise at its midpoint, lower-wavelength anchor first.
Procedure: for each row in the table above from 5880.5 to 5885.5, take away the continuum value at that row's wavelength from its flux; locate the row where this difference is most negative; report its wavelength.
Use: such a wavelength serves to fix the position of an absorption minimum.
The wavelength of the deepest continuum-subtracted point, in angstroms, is 5882.0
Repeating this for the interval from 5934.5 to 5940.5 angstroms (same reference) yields 5940.0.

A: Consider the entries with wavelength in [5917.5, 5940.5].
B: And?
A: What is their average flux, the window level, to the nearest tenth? 17.0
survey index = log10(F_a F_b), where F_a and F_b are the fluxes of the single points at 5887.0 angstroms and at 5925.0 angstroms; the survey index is 2.44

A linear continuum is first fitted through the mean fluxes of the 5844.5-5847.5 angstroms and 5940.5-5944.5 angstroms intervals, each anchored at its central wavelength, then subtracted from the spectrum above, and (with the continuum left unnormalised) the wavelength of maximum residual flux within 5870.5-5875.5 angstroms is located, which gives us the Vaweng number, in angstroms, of 5875.0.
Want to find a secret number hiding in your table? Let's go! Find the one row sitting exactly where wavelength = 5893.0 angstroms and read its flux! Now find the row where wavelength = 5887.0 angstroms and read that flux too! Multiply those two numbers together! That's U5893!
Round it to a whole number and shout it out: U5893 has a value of 249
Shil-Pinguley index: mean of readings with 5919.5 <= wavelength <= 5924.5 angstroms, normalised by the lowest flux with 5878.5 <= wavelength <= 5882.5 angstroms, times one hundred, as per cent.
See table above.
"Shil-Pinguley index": 120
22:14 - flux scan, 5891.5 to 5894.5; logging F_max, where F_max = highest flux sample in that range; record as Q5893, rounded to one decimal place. 16.4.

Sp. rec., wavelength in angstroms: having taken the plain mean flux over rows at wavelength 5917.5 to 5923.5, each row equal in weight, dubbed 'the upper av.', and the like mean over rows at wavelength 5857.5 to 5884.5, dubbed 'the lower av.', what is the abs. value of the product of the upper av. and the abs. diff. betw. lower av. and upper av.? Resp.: 0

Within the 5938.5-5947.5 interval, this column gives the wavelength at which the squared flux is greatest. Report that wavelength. 5945.0 angstroms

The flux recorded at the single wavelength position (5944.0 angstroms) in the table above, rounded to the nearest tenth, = 17.1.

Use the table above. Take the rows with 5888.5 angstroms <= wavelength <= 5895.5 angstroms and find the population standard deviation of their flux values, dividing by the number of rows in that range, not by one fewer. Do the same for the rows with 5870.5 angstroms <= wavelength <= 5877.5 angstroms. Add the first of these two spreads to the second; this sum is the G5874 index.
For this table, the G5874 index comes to 2.88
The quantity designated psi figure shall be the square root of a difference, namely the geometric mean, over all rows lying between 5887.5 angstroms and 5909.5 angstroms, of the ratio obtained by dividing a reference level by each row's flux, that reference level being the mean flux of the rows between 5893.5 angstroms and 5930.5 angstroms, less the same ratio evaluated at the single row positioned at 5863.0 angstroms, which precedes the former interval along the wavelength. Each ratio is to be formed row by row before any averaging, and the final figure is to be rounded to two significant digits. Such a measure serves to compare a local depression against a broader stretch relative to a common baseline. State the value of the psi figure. 0.27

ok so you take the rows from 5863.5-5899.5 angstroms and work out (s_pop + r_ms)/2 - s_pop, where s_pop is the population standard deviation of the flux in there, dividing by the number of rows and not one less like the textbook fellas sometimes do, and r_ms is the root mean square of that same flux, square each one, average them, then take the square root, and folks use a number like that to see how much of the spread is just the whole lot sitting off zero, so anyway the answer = 7.2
